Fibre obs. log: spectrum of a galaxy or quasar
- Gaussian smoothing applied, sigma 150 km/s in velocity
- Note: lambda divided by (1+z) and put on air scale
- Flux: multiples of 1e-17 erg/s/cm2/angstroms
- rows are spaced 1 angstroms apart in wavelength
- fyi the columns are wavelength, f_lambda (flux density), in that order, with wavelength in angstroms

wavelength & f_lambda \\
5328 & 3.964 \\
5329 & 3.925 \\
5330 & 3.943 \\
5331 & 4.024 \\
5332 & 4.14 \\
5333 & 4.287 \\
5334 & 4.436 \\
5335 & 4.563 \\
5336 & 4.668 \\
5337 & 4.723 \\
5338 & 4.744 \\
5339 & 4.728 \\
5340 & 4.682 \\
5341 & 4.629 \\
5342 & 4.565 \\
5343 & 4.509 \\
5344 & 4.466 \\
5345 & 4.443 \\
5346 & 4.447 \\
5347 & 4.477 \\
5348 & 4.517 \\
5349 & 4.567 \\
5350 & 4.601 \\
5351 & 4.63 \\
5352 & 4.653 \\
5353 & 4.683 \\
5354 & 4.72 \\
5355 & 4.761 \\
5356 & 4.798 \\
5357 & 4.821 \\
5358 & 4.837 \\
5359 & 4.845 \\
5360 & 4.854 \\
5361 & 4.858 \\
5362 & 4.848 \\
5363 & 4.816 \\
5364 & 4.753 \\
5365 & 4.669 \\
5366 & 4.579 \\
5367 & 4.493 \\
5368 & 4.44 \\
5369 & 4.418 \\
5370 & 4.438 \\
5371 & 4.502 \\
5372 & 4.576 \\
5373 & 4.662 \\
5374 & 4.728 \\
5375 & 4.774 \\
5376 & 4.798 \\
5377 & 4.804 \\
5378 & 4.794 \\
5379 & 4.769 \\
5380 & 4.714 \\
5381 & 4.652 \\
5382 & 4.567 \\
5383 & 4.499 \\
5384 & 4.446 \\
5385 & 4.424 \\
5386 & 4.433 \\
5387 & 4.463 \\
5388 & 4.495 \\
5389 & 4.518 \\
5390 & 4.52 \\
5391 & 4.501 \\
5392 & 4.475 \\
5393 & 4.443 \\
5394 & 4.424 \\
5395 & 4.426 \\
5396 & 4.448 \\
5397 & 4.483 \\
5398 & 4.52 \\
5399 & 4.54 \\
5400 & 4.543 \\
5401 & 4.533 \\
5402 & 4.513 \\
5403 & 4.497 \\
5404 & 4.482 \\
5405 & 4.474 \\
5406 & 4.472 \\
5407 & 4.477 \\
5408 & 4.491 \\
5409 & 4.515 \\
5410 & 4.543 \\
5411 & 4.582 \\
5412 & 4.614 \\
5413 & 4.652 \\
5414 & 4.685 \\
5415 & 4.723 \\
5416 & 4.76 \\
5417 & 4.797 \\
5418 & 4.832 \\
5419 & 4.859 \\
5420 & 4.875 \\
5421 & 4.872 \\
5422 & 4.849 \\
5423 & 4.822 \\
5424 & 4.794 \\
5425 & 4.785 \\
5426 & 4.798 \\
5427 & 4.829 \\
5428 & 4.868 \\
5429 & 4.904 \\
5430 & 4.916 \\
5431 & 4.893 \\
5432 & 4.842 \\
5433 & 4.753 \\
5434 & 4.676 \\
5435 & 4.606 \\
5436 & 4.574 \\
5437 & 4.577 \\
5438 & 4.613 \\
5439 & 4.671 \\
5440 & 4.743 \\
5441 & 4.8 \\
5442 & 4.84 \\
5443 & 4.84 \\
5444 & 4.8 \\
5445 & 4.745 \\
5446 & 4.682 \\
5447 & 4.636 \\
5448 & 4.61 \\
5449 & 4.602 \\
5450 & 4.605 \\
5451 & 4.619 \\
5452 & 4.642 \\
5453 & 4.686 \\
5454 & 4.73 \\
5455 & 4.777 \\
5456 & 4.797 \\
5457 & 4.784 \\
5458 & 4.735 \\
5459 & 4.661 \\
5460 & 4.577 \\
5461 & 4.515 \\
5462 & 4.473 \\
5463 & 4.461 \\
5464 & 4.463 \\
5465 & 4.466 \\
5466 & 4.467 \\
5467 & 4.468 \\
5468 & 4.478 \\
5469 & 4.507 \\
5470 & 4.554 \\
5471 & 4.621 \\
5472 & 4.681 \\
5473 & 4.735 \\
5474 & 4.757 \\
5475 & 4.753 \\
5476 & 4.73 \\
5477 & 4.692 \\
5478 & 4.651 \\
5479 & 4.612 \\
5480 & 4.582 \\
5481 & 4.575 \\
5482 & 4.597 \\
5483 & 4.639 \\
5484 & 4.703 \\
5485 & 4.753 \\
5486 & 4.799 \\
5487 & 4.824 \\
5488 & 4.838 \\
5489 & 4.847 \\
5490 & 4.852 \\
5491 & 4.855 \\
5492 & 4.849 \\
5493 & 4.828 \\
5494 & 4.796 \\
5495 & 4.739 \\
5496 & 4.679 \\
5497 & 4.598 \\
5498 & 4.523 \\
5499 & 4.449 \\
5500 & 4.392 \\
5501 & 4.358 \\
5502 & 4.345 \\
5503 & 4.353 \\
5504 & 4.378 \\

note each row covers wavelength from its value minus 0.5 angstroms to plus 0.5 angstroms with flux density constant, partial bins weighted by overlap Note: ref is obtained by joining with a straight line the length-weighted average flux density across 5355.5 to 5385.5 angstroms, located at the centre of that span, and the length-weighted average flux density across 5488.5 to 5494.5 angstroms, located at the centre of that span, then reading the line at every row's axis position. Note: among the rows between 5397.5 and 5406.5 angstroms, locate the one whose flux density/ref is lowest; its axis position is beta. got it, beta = 5406 angstroms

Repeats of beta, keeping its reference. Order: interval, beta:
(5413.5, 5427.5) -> 5414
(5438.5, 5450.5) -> 5449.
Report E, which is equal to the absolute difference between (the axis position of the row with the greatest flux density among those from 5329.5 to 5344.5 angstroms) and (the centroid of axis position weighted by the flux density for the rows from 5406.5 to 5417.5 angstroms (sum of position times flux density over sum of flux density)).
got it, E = 74.1 angstroms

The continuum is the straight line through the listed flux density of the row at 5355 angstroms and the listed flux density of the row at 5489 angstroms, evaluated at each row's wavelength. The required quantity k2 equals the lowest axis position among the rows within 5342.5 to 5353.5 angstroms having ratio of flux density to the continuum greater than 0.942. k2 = 5343 angstroms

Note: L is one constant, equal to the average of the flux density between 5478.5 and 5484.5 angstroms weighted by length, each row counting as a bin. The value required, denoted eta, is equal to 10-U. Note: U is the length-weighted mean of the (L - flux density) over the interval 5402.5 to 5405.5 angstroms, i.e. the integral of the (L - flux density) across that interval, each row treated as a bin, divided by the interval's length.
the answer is 9.9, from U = 0.13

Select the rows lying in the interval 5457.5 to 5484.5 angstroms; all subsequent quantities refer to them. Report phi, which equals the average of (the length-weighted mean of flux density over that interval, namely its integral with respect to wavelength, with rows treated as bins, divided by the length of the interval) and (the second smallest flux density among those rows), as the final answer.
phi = 4.53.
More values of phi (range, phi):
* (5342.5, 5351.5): 4.48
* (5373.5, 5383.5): 4.64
